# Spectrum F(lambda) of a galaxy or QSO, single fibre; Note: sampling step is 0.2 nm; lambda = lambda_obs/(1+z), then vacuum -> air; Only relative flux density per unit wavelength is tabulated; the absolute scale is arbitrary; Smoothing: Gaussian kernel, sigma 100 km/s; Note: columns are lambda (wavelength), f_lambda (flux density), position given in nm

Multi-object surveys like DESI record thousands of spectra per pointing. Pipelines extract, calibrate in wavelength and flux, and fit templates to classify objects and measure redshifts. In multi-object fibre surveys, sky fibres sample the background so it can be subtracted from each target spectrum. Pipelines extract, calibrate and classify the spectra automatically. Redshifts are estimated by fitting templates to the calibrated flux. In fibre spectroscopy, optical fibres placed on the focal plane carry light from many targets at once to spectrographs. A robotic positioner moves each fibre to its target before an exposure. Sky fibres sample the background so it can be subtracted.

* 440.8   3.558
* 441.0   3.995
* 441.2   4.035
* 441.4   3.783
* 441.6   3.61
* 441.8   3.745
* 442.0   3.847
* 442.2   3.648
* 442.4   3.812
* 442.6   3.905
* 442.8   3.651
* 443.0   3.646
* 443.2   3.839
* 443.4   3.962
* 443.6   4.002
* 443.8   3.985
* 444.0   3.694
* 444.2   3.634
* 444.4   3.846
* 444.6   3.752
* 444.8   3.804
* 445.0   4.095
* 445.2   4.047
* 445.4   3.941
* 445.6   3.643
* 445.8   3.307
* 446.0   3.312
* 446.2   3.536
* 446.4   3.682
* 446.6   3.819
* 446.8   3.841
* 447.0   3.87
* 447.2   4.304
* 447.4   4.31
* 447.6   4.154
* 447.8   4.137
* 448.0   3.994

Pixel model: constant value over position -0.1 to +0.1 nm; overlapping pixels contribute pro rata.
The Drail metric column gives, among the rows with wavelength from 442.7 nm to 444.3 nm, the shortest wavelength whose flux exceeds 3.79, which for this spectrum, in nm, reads 443.2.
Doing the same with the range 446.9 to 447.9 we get 447.0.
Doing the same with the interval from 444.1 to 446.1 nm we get 444.4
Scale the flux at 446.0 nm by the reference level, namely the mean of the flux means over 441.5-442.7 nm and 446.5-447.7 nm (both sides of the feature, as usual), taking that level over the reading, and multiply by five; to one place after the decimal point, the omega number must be 5.9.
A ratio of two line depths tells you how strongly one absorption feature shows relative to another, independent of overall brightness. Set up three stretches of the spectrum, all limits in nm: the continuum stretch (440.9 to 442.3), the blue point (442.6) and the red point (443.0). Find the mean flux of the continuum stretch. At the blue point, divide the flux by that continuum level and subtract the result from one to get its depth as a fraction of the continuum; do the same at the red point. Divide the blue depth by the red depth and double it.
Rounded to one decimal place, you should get -1.2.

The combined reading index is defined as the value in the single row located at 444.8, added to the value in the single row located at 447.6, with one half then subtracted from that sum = 7.46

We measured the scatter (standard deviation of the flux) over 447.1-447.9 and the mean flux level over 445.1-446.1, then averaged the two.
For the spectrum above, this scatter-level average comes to 1.87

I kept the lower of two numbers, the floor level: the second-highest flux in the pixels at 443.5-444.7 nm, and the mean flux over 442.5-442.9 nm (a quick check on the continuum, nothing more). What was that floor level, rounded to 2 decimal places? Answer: 3.78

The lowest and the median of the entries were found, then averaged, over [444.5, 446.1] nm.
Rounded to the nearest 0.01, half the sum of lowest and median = 3.54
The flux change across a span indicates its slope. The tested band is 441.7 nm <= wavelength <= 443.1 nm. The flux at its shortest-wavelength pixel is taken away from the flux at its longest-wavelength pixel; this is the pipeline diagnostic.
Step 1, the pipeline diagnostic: -0.1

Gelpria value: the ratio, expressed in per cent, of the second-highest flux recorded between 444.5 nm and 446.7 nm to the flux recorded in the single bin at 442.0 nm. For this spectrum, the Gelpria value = 105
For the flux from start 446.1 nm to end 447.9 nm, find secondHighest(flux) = 4.304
